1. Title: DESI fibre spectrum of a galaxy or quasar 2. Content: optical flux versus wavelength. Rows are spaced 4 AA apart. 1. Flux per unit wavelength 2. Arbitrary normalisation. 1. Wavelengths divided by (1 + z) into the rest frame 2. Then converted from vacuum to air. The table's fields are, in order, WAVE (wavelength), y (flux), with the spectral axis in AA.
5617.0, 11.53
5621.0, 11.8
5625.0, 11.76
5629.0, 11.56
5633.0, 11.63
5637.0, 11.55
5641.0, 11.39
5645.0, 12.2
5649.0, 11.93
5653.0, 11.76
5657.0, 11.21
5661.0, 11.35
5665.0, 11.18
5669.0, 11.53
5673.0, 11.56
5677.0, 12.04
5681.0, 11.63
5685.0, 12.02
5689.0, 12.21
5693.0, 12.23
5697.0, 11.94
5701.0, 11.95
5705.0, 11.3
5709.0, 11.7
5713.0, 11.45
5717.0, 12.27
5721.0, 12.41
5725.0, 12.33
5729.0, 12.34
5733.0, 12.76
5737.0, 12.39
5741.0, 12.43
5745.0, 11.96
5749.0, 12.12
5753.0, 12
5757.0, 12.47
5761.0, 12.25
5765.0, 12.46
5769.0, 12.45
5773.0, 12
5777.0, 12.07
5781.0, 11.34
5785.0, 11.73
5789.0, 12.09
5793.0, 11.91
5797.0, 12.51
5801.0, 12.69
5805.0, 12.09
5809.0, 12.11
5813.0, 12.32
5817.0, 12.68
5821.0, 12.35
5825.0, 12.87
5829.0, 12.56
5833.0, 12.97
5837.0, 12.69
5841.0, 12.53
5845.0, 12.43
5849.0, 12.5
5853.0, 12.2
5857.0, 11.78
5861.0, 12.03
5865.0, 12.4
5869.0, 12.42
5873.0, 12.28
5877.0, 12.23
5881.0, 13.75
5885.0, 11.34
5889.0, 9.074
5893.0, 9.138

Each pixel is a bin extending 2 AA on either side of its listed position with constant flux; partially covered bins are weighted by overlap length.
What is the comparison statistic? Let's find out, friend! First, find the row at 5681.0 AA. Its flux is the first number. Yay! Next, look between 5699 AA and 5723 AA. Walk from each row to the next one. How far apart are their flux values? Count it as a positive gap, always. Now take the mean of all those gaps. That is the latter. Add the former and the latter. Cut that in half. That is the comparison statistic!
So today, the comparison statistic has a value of 6.04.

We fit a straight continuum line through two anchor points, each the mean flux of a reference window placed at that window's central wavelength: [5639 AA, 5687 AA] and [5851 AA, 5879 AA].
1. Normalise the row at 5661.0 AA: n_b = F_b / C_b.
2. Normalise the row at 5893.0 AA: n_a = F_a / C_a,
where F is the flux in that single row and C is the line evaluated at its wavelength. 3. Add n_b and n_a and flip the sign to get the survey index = -1.72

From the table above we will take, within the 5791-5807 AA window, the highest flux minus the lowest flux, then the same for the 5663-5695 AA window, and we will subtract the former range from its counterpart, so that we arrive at 0.3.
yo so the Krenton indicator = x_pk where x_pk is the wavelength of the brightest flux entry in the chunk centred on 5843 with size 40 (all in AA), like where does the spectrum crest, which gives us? 5833.0 AA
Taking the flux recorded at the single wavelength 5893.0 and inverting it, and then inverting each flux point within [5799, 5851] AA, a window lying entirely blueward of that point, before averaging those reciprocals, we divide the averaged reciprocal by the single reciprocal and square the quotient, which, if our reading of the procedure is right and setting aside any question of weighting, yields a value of 0.53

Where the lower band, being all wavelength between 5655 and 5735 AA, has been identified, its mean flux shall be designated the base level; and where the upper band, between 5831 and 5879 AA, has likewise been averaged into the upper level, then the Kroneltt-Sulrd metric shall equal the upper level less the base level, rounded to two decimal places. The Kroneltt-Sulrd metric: 0.50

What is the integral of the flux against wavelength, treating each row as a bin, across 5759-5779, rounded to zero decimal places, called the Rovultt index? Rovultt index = 245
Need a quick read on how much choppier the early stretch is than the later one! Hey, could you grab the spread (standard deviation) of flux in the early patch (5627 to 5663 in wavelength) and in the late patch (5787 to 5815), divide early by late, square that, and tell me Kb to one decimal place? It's 1.3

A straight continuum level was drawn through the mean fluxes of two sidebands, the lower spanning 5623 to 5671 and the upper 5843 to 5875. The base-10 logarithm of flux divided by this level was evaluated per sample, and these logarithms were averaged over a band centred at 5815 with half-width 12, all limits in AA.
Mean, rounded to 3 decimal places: 0.010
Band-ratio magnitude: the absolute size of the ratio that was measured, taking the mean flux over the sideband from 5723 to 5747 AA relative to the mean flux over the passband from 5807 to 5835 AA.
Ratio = 0.99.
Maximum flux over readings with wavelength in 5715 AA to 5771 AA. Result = 12.76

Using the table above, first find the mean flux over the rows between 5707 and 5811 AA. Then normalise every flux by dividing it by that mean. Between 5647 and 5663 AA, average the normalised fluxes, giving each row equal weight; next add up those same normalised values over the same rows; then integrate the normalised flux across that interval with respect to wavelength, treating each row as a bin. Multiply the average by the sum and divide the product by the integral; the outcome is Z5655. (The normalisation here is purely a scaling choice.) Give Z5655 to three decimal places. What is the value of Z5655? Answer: 0.238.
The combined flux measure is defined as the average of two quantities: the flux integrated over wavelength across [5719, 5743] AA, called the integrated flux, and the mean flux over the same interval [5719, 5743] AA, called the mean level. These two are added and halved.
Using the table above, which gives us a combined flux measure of 156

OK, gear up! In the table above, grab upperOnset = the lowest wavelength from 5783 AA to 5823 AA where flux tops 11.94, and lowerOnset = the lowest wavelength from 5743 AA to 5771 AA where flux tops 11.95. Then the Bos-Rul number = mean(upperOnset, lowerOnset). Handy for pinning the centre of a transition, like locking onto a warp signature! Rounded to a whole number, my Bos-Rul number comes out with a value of 5767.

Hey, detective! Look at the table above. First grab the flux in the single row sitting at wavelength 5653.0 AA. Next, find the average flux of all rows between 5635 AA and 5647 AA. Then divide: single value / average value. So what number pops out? 1.00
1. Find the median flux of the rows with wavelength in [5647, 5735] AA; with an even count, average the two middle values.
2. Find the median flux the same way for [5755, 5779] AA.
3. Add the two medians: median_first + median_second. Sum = 24.3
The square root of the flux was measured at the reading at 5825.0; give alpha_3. 3.59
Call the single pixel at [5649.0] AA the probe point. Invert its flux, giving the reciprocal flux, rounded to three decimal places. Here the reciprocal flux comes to 0.084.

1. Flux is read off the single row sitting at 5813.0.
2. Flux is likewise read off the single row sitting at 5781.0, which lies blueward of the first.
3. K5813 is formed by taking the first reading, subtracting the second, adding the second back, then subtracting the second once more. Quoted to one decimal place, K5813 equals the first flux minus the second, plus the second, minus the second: 1.0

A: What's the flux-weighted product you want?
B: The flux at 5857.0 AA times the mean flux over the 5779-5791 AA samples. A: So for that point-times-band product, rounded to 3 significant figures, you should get 138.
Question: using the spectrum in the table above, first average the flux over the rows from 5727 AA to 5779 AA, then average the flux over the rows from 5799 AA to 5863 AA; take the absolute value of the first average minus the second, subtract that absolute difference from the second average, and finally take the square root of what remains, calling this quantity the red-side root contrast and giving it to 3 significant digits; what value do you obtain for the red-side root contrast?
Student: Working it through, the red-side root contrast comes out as 3.50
